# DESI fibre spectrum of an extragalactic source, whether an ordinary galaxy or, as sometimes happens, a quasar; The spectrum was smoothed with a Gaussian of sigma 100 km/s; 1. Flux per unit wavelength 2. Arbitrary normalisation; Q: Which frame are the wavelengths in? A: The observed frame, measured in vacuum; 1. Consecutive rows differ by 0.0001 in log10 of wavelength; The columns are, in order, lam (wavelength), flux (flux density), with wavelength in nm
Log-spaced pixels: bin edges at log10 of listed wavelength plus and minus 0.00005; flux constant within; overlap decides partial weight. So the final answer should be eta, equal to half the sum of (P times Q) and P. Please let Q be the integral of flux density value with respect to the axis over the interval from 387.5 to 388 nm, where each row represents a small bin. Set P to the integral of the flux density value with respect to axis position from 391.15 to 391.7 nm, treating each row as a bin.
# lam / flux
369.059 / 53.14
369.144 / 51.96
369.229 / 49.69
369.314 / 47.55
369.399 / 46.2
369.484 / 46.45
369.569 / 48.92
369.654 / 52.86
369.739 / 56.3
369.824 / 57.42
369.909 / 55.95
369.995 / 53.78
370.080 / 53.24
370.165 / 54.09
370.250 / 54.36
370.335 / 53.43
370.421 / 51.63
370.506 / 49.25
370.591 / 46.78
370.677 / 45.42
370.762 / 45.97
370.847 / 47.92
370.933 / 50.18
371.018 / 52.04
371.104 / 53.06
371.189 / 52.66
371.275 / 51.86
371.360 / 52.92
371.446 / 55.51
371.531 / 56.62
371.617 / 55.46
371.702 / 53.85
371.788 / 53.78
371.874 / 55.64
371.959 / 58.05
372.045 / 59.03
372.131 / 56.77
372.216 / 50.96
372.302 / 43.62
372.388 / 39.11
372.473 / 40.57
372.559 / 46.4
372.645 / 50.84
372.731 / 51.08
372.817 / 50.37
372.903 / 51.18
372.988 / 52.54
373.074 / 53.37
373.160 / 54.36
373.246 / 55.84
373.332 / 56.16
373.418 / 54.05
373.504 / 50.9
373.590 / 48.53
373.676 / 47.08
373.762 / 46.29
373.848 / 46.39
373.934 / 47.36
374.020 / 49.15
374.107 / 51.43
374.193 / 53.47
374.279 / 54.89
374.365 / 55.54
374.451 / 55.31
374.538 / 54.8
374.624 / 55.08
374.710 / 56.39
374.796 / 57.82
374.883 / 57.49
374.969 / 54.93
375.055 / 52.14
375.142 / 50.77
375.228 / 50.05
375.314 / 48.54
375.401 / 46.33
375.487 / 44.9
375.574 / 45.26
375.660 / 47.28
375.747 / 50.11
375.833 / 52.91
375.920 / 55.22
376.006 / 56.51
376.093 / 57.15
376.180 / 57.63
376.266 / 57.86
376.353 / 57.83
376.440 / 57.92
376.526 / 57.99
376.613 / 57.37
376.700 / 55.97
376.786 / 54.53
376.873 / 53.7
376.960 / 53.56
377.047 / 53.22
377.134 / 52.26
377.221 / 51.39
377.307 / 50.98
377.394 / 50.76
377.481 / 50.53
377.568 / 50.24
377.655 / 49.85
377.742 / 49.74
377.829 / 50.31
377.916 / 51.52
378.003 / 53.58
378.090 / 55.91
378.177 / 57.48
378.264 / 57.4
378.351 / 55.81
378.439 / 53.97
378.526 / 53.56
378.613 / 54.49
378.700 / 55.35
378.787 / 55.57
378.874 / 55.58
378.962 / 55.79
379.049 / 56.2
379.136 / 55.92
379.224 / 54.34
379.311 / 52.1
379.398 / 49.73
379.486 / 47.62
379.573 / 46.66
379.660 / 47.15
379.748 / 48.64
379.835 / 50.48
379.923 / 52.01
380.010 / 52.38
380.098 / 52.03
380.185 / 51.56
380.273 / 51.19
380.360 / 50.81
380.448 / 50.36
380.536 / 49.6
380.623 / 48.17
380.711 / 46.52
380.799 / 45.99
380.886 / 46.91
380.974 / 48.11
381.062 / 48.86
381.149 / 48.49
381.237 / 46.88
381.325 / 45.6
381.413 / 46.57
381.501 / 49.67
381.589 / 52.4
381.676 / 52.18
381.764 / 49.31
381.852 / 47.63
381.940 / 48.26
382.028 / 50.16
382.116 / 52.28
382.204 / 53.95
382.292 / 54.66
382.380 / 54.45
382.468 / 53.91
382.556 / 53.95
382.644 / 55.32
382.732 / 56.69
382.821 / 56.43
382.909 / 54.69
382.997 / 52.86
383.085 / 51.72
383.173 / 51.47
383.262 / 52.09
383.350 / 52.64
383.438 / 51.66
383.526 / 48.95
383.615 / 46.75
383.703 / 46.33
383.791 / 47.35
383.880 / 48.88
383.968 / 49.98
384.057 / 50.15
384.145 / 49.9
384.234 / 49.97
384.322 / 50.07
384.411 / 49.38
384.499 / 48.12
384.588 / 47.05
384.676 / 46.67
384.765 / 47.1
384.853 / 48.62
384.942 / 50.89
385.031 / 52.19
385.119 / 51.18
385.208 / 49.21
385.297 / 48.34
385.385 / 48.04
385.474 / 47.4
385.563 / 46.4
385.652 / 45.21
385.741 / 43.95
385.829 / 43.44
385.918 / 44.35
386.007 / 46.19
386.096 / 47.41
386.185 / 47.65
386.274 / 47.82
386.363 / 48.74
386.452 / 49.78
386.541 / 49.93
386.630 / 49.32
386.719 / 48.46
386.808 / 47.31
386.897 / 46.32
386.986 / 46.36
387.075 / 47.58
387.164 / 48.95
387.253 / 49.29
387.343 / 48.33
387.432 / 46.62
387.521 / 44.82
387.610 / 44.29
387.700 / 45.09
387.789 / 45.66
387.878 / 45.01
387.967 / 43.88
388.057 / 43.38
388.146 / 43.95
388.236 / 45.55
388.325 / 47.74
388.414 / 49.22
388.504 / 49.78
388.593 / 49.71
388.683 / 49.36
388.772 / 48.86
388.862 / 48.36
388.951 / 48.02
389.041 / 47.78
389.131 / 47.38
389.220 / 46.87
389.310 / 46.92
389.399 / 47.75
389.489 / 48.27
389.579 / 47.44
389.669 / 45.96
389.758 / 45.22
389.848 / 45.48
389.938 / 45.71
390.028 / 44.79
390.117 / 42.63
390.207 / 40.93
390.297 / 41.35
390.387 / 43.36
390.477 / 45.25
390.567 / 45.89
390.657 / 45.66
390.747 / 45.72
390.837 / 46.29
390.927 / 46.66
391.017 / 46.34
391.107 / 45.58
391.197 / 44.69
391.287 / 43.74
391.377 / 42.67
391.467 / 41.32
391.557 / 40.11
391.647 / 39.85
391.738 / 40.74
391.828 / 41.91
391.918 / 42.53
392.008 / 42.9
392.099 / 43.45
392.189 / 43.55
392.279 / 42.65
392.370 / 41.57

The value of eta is 271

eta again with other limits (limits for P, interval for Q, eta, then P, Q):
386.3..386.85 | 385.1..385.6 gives 338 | 27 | 24.1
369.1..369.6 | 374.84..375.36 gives 342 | 24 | 27.2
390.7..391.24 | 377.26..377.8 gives 350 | 25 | 27.2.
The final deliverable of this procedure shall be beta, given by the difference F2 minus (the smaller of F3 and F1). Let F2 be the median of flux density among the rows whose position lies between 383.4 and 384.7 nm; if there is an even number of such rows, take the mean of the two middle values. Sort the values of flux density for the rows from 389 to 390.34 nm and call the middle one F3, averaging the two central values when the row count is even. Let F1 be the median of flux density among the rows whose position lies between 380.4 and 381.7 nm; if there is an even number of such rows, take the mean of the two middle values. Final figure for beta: 3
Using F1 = 48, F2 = 49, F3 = 46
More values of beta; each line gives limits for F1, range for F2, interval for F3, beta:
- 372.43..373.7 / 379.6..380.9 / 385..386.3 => 3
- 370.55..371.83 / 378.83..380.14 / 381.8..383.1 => -1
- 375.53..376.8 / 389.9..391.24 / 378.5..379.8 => -9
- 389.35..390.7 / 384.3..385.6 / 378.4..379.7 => 3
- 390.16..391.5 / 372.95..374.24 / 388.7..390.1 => 6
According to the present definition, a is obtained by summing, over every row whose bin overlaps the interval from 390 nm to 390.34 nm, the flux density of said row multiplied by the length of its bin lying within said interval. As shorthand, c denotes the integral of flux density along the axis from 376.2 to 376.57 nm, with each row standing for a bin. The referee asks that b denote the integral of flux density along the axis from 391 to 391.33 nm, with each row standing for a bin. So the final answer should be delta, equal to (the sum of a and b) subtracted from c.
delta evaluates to -7.8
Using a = 14.4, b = 14.9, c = 21.4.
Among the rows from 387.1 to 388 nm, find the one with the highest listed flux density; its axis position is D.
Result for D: 387.253 nm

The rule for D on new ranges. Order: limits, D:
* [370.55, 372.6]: 372.045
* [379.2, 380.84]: 379.224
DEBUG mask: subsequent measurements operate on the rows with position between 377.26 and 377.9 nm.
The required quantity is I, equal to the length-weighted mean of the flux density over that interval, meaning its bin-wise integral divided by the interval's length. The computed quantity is 50.4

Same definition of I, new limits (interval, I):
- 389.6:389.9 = 45.7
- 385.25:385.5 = 48.0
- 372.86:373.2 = 52.9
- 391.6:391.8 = 40.3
